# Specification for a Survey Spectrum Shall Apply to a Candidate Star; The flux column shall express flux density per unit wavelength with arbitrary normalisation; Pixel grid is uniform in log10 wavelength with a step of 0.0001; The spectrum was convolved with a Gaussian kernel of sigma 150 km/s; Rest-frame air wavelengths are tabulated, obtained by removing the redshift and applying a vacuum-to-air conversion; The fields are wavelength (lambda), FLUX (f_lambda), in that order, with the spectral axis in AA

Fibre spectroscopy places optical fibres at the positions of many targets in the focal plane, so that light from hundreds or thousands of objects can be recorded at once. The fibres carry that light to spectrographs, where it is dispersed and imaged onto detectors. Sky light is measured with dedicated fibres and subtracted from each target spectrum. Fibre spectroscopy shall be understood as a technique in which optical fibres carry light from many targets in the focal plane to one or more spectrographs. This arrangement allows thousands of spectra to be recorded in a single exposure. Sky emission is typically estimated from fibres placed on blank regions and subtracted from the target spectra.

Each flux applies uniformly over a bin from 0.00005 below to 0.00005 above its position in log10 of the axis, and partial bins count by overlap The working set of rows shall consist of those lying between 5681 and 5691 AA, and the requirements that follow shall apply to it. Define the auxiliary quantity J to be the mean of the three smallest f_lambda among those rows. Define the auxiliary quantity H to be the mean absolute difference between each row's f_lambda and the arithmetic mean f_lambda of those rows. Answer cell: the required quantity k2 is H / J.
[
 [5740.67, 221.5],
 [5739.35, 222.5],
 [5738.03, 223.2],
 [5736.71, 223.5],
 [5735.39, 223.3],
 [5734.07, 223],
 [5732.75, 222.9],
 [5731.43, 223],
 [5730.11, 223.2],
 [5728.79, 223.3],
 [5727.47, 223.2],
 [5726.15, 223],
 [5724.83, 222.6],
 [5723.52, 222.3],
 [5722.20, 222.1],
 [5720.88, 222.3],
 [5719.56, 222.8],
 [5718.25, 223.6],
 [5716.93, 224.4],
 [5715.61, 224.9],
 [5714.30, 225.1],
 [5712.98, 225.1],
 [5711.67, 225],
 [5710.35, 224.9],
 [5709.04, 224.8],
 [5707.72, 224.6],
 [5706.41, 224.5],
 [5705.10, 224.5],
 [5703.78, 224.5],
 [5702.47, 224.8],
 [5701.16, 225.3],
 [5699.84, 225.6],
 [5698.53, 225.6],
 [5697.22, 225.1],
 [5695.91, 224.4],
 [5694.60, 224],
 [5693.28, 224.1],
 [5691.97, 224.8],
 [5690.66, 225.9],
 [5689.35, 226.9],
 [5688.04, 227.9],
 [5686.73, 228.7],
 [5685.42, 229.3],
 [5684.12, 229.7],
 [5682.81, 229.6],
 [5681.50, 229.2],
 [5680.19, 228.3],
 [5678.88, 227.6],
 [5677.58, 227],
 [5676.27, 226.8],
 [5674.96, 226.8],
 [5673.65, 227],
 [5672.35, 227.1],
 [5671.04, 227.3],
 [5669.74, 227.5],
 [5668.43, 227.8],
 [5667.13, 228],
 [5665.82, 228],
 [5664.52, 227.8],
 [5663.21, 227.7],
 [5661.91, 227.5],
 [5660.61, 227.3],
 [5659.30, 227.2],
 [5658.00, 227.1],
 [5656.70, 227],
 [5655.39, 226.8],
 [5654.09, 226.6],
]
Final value 0.0050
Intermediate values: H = 1.1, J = 226.9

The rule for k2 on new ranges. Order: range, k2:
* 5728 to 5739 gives 0.0007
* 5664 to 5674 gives 0.0015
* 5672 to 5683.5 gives 0.0039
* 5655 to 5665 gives 0.0012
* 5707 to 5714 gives 0.0006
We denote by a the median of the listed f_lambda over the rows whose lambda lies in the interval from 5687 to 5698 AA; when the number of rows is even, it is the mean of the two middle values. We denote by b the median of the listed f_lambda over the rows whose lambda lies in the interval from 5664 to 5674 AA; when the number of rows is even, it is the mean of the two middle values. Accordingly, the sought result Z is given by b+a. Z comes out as 453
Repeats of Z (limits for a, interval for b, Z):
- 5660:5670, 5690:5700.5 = 453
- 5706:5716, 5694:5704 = 450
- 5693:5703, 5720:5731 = 448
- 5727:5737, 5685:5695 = 450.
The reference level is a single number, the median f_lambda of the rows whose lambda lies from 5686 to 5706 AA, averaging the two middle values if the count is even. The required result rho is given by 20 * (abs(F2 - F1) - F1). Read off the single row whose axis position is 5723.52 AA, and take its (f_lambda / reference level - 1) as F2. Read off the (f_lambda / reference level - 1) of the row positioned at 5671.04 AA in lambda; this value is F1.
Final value 0.249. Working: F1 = 0.0098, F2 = -0.012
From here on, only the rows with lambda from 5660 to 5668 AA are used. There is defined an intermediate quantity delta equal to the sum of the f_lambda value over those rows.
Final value 1366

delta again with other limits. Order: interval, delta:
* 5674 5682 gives 1366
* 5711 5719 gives 1348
